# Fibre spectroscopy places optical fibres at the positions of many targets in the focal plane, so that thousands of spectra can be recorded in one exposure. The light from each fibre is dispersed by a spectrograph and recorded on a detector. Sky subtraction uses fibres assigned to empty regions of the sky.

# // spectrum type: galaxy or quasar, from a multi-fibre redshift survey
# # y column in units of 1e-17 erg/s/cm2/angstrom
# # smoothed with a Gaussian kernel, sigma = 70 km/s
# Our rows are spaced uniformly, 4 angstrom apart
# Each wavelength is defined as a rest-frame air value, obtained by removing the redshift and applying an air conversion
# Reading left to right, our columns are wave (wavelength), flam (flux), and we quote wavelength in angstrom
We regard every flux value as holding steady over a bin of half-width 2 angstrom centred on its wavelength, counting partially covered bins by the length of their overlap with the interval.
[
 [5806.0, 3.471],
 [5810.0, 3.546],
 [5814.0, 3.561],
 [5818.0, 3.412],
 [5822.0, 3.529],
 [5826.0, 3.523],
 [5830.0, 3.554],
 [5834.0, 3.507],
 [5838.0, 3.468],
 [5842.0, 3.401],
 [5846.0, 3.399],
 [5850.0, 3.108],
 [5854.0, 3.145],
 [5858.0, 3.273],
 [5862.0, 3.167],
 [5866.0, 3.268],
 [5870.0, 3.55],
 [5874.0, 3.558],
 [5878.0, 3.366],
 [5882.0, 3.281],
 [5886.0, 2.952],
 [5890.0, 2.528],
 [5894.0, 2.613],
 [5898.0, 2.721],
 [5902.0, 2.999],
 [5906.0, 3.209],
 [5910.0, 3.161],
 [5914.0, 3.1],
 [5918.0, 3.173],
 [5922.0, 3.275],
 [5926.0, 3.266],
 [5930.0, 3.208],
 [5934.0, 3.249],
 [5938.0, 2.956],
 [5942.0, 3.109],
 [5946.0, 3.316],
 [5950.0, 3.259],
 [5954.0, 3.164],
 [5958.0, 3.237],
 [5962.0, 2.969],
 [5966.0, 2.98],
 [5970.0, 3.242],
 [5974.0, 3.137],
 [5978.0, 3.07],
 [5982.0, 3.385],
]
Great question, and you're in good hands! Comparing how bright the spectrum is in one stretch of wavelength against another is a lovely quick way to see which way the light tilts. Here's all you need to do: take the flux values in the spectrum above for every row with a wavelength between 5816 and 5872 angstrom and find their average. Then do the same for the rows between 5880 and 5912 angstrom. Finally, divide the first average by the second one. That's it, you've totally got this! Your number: 1.15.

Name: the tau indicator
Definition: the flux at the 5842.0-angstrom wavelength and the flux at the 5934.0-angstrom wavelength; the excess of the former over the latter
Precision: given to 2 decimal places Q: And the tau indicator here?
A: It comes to 0.15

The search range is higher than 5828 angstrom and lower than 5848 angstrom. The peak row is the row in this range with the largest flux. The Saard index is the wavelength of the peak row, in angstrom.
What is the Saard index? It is 5830.0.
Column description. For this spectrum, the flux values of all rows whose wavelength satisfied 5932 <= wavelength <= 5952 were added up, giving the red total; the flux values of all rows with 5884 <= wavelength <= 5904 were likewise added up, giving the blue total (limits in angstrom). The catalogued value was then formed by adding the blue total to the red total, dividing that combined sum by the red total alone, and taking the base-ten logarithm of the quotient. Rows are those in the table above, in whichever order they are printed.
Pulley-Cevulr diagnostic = 0.272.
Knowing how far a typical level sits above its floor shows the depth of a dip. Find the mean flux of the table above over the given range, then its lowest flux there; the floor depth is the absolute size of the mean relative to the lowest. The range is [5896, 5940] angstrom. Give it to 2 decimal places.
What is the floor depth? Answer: 0.40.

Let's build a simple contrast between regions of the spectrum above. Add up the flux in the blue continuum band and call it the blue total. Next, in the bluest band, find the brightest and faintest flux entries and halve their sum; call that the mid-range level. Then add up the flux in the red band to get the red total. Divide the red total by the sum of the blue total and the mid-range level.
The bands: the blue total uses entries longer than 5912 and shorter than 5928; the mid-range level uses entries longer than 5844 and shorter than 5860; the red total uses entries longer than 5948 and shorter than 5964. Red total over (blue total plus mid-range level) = 0.79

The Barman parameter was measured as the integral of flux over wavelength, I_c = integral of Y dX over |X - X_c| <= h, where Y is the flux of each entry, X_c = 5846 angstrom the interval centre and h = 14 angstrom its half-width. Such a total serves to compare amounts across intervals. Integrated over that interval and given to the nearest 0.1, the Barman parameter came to 93.2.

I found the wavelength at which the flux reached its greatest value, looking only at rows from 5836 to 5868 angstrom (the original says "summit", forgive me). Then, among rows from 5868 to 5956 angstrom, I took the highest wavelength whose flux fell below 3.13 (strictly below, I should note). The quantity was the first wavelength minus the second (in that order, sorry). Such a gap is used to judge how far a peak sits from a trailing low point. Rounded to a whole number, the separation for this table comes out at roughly -104 angstrom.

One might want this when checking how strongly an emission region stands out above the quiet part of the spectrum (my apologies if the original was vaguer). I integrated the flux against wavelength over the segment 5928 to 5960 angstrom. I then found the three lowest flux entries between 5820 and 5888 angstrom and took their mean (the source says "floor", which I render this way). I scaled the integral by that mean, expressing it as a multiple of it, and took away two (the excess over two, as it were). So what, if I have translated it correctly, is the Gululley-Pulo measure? 31.2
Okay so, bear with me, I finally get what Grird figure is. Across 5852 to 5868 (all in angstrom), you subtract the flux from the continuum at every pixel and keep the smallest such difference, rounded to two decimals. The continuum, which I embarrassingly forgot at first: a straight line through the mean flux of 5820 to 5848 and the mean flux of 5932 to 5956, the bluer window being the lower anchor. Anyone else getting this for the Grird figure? 0.13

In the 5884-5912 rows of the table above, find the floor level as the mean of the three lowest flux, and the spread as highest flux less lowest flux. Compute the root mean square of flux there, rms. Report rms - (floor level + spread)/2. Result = 1.24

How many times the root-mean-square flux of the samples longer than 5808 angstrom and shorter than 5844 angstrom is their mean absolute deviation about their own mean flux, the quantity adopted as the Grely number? 0.014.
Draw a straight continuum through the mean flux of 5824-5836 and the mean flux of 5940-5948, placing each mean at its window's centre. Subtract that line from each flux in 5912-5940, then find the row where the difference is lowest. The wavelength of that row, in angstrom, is 5938.0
